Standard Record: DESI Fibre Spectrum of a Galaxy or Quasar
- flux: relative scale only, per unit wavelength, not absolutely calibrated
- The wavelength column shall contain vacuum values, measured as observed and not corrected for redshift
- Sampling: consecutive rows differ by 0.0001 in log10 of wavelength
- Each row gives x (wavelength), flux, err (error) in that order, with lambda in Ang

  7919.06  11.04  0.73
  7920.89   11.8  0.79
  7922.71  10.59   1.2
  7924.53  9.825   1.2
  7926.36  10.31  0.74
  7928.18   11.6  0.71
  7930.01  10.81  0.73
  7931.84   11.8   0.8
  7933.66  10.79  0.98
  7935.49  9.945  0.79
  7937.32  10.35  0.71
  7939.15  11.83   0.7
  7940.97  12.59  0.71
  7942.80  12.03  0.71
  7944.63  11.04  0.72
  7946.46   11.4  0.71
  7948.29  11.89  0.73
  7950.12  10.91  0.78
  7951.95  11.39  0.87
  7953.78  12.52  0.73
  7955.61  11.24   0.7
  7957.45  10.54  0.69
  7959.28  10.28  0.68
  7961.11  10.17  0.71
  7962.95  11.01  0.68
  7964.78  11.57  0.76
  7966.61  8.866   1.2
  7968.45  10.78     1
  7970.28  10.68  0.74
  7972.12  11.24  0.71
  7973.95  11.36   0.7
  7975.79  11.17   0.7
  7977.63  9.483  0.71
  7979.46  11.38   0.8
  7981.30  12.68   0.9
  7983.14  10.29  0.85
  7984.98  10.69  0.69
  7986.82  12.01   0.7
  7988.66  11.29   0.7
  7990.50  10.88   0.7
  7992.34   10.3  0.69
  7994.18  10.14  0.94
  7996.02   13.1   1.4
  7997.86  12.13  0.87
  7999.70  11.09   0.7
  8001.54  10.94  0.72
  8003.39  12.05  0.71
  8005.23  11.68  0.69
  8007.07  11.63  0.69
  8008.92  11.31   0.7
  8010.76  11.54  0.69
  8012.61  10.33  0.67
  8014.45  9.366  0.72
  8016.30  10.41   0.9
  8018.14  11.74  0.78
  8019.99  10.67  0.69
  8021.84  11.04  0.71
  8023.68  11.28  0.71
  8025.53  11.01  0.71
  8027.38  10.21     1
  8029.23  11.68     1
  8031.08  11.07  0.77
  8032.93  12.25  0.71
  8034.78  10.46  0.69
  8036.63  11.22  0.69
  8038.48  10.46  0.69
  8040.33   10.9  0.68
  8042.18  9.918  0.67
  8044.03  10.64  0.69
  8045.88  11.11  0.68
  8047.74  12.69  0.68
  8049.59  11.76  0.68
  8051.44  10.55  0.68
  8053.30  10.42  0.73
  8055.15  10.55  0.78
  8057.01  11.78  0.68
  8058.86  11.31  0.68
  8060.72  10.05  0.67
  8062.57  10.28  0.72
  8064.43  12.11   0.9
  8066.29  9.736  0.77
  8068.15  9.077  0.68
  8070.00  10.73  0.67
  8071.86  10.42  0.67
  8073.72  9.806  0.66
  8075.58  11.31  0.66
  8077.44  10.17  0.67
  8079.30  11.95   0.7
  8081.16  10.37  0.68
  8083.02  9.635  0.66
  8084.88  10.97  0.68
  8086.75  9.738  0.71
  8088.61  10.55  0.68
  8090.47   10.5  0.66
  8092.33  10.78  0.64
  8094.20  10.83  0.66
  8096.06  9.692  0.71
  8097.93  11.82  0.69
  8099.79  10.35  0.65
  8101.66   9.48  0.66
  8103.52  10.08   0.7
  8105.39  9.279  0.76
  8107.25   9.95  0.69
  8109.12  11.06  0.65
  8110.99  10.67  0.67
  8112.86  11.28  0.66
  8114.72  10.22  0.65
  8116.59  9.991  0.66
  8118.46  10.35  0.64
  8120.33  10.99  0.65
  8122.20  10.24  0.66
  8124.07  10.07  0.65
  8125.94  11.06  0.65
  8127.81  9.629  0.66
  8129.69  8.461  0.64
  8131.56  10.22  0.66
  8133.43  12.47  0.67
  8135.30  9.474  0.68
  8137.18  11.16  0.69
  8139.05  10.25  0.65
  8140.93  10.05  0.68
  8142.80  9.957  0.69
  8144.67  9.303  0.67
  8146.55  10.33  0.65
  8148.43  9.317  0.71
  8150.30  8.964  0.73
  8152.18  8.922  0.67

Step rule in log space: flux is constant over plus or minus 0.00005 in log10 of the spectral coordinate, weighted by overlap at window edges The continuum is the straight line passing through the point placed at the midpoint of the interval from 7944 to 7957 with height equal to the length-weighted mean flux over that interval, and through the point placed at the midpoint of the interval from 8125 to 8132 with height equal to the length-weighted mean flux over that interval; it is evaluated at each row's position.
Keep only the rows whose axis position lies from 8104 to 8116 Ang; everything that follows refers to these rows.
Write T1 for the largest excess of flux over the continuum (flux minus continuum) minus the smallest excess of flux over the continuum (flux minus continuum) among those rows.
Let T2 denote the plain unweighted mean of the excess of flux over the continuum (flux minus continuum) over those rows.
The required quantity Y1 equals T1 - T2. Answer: 1.6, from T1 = 2.1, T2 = 0.4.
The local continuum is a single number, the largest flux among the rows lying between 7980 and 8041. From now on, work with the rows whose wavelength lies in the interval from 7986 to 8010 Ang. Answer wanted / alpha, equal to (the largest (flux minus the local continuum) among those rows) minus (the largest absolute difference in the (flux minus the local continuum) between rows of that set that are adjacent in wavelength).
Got -3.0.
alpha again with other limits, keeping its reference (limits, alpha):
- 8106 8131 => -3.3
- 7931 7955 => -2.0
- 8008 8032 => -2.8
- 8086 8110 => -3.4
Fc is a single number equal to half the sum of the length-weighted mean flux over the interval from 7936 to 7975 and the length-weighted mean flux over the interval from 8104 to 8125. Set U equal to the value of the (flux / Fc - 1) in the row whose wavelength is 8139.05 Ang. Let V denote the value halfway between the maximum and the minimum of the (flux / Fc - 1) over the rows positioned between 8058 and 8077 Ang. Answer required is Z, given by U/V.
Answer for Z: 3.3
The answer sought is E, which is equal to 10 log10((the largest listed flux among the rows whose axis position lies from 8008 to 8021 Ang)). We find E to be 10.7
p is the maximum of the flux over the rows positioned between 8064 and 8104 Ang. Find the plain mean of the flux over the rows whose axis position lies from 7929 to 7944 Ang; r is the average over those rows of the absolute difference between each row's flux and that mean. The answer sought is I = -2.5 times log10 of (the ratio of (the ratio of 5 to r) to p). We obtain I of 0.7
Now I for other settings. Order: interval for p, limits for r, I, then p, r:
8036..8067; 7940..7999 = 0.6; 12.69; 0.71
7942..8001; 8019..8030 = -0.1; 13.1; 0.36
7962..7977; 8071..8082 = 0.4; 11.57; 0.64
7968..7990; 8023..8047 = 0.2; 12.68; 0.47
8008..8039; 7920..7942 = 0.7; 12.25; 0.75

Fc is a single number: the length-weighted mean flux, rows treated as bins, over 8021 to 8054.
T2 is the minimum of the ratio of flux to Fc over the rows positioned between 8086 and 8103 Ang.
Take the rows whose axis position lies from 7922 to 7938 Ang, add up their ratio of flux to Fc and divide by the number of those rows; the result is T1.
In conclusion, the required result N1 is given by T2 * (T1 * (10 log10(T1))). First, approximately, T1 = 0.97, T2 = 0.859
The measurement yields -0.12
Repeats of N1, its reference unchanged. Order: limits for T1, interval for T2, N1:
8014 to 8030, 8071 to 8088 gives -0.07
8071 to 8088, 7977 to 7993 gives -0.18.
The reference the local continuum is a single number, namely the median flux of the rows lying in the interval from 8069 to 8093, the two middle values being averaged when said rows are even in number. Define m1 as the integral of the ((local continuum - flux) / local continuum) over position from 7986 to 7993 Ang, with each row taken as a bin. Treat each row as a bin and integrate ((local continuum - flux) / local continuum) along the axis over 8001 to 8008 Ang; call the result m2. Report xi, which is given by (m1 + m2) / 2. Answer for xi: -0.6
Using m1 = -0.43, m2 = -0.7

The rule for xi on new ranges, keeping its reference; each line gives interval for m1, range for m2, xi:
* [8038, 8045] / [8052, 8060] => -0.2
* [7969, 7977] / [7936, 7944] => -0.6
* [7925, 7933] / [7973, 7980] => -0.3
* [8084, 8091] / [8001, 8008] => -0.3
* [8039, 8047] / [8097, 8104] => -0.1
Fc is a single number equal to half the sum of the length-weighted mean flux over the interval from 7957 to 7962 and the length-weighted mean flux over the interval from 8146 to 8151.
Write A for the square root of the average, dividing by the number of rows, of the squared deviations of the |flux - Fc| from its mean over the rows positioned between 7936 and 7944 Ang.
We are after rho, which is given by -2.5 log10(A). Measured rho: 0.2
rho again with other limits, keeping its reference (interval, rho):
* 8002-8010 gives 1.5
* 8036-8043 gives 0.8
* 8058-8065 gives 0.2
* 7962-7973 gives 1.3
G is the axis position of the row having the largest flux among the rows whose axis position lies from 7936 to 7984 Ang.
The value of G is 7981.30 Ang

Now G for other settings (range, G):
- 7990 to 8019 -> 7996.02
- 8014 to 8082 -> 8047.74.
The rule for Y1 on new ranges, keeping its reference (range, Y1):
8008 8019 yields 2.5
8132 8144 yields 2.1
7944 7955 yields 1.6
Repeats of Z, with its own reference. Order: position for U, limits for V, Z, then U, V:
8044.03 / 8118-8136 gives 0.4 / -0.009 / -0.026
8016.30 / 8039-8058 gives -0.6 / -0.031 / 0.052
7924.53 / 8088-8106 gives 4.8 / -0.085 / -0.018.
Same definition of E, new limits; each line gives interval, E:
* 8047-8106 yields 11.0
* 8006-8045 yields 10.9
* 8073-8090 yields 10.8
